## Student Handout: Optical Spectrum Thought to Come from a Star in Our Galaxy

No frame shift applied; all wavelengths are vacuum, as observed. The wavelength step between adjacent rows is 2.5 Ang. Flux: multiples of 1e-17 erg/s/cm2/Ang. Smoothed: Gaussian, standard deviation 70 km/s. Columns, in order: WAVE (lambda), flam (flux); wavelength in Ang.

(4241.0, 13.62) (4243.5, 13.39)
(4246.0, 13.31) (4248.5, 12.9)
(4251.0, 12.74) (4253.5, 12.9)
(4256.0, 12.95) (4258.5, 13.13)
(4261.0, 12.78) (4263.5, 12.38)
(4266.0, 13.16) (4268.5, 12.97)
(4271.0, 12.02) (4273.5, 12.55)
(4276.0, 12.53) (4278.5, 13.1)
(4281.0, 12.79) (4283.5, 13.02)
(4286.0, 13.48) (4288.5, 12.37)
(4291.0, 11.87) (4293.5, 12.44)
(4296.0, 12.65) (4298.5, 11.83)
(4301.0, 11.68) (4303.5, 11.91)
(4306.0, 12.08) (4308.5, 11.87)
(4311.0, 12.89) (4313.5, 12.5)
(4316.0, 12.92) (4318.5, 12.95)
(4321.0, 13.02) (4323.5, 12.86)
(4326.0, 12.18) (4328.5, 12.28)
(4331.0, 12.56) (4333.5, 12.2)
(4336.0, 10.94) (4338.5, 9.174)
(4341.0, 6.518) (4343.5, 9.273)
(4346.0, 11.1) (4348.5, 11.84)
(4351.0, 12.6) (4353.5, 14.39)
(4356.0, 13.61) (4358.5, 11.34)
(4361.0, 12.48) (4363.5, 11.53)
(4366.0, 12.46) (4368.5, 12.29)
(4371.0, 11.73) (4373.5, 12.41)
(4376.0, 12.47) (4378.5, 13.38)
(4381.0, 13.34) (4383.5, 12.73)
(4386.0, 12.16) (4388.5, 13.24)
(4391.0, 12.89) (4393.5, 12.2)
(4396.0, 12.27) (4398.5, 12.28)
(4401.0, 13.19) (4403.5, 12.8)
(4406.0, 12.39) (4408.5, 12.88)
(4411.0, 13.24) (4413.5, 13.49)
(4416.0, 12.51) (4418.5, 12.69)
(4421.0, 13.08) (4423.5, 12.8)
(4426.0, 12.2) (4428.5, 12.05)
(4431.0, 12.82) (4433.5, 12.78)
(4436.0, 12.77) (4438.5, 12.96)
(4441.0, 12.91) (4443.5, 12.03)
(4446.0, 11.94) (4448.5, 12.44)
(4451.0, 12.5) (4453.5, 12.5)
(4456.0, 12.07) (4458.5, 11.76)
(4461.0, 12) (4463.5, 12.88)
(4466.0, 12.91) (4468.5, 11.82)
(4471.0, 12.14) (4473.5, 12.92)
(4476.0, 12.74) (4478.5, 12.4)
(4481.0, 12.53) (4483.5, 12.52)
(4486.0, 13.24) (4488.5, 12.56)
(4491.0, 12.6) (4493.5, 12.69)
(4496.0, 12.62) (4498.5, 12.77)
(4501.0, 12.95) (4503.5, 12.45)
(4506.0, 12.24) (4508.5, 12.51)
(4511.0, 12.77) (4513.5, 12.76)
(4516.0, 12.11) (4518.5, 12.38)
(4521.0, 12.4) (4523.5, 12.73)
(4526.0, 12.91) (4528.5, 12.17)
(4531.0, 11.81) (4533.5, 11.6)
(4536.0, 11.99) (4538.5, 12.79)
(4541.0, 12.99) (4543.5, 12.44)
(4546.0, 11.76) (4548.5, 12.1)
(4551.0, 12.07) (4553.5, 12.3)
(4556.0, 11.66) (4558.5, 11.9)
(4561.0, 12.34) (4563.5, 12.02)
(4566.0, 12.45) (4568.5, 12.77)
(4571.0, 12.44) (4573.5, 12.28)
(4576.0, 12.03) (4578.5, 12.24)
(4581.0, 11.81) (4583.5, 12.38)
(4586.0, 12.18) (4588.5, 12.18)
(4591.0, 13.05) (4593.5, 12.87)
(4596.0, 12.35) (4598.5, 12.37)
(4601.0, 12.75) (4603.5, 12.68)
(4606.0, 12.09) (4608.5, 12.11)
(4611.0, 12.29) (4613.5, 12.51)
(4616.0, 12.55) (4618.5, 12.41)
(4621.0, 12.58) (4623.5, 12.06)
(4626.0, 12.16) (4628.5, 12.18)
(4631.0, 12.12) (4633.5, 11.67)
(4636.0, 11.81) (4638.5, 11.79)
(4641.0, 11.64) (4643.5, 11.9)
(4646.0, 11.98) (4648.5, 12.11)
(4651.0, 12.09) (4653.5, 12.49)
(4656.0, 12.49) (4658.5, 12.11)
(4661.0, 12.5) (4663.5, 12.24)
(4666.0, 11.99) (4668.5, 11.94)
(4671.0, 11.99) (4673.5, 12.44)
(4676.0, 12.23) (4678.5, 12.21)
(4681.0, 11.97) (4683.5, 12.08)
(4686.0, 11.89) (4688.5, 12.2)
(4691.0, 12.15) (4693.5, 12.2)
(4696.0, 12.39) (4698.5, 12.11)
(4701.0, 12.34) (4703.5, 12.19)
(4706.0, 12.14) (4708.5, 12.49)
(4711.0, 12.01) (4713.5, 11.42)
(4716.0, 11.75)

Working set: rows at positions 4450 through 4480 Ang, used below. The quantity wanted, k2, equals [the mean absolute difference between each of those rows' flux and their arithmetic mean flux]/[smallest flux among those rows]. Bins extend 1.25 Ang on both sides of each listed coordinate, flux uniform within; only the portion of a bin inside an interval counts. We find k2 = 0.030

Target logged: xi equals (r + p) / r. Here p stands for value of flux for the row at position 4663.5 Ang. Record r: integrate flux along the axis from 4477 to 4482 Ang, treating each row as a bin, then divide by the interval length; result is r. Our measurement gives 1.98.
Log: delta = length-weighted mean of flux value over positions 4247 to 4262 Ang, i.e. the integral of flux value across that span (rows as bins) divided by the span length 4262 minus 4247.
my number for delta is 12.9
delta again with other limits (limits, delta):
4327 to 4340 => 11.4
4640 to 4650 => 11.9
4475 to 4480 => 12.6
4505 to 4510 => 12.4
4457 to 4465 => 12.2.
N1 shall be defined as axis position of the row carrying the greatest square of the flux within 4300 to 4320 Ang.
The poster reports 4318.5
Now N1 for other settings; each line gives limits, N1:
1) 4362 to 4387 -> 4378.5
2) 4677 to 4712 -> 4708.5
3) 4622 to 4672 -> 4661.0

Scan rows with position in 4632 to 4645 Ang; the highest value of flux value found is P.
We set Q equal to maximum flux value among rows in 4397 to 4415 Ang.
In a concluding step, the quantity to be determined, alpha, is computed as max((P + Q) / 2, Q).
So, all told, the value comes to 13.5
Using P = 11.9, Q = 13.49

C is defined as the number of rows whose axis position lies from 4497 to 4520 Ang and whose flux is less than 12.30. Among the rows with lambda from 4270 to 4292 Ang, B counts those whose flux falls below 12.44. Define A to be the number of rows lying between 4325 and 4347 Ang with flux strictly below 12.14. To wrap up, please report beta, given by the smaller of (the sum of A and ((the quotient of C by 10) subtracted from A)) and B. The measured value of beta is 3.0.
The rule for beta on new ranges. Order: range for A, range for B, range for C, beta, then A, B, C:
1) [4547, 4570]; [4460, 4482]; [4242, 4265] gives 4.0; 5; 4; 0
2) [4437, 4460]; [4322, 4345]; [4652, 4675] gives 7.0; 4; 7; 5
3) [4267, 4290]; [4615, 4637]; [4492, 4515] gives 1.9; 1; 7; 1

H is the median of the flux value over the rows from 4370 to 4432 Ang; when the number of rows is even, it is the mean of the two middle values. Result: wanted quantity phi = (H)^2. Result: 162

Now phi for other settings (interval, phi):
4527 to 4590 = 148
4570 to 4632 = 151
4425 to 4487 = 156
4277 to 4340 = 155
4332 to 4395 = 151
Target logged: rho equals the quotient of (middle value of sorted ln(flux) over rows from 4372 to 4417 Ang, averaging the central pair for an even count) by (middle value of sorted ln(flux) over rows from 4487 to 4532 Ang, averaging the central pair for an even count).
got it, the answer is 1.01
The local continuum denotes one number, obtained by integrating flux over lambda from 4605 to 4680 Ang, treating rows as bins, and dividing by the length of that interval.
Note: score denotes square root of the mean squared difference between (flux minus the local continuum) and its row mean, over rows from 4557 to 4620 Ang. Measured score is 0.30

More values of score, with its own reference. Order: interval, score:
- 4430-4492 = 0.39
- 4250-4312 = 0.49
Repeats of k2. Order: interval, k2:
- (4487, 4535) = 0.024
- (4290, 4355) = 0.148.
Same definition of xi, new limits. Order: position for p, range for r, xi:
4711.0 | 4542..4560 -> 2.00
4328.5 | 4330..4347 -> 2.20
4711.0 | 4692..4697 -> 1.98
